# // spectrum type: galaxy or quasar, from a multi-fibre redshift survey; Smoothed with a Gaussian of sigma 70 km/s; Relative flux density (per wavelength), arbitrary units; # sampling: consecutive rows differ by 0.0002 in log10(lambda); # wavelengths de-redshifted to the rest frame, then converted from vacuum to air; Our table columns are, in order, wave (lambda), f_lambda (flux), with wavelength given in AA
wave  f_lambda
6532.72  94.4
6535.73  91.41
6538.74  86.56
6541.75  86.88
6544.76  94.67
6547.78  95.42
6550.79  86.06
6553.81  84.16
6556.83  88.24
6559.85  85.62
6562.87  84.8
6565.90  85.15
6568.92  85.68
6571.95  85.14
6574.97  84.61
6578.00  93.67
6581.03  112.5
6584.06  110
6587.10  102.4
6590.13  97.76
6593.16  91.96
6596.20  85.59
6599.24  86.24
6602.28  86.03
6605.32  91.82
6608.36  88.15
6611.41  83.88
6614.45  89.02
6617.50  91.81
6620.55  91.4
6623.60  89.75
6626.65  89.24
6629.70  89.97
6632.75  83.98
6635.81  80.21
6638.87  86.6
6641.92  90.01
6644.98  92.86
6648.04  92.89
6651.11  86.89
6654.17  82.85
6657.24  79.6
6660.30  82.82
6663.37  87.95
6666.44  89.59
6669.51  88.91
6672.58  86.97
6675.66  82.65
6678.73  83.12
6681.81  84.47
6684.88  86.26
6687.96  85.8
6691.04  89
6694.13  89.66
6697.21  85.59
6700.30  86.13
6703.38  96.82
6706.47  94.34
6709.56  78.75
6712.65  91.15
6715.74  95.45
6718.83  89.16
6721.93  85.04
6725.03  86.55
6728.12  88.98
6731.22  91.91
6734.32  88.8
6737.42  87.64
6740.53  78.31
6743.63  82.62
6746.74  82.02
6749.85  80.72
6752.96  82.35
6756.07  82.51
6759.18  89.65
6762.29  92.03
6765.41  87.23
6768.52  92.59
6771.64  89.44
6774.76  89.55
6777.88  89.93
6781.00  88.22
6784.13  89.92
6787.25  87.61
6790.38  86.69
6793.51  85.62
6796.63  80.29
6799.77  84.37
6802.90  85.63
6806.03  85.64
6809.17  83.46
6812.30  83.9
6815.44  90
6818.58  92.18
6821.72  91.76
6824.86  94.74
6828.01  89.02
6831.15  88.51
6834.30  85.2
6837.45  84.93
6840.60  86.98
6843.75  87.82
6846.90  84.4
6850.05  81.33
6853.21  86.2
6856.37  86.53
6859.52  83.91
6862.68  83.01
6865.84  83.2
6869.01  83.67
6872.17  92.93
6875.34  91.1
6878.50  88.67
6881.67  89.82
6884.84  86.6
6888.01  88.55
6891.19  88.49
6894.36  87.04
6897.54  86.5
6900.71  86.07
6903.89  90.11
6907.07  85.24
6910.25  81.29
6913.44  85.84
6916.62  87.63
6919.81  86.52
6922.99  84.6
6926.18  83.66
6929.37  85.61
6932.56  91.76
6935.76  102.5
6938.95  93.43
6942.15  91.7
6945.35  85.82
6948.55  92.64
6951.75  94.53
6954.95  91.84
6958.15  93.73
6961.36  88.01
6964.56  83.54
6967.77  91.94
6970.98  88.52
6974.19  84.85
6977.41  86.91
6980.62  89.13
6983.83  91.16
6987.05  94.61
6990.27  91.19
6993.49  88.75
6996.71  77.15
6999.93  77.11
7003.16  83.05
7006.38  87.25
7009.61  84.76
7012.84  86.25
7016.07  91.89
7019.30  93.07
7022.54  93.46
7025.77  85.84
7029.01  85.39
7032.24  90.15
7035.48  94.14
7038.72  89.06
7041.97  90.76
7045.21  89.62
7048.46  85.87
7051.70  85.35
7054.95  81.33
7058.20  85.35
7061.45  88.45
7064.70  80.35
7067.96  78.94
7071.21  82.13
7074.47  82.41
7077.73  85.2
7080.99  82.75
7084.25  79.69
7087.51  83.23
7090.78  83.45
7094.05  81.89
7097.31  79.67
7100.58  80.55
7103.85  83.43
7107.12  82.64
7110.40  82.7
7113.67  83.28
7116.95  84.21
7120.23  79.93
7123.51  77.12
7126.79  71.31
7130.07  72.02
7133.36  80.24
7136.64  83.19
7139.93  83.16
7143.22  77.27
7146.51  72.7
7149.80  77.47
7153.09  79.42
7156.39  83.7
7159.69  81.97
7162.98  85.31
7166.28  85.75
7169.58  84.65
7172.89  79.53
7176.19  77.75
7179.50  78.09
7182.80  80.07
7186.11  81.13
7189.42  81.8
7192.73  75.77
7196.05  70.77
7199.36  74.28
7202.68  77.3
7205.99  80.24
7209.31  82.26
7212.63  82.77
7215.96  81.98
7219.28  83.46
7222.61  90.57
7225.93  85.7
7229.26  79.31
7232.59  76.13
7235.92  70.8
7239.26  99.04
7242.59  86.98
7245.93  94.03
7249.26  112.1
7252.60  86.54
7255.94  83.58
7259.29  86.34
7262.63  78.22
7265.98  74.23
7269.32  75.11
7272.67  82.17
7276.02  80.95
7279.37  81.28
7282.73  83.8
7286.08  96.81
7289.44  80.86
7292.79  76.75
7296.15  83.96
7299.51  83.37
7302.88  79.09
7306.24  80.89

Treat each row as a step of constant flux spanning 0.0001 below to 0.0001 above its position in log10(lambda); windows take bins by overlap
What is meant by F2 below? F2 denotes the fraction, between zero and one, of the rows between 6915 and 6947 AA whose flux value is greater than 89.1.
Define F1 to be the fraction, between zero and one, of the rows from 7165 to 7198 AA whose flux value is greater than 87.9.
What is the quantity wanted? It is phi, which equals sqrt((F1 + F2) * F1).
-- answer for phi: 0.00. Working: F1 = 0.00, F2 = 0.40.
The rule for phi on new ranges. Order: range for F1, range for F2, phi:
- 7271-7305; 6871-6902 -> 0.20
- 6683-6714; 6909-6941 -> 0.63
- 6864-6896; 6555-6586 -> 0.73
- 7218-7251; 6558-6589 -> 0.57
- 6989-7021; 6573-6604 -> 0.63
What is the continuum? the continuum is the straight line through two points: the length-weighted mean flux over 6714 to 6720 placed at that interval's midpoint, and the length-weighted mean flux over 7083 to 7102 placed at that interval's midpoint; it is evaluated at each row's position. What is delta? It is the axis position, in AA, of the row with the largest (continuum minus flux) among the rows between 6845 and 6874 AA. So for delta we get 6850.05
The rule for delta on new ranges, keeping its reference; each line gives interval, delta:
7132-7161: 7146.51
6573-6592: 6574.97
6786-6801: 6796.63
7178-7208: 7196.05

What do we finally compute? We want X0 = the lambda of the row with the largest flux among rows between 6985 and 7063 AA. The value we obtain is 6987.05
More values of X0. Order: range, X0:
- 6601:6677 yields 6648.04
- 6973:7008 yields 6987.05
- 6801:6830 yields 6824.86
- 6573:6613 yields 6581.03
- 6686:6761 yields 6703.38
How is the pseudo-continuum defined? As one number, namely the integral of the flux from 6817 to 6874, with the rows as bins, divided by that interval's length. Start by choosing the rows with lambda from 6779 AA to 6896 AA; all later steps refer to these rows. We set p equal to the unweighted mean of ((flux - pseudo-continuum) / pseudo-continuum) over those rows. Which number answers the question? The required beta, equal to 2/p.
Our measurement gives -3295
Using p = -0.001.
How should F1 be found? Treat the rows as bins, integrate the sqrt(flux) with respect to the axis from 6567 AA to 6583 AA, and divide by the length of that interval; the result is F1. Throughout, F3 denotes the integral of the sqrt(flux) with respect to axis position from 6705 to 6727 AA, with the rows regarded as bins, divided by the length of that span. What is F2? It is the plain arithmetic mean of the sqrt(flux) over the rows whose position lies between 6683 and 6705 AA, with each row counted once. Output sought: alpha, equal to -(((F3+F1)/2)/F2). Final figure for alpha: -1.01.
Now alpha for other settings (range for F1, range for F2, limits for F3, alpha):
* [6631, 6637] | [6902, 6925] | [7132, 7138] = -0.98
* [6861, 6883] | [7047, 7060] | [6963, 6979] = -1.02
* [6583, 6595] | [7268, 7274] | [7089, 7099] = -1.07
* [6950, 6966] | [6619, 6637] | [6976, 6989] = -1.02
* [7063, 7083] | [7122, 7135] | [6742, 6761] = -1.05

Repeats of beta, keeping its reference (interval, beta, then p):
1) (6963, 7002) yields 3665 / 0.001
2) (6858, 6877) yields -241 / -0.008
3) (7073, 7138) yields -29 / -0.070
